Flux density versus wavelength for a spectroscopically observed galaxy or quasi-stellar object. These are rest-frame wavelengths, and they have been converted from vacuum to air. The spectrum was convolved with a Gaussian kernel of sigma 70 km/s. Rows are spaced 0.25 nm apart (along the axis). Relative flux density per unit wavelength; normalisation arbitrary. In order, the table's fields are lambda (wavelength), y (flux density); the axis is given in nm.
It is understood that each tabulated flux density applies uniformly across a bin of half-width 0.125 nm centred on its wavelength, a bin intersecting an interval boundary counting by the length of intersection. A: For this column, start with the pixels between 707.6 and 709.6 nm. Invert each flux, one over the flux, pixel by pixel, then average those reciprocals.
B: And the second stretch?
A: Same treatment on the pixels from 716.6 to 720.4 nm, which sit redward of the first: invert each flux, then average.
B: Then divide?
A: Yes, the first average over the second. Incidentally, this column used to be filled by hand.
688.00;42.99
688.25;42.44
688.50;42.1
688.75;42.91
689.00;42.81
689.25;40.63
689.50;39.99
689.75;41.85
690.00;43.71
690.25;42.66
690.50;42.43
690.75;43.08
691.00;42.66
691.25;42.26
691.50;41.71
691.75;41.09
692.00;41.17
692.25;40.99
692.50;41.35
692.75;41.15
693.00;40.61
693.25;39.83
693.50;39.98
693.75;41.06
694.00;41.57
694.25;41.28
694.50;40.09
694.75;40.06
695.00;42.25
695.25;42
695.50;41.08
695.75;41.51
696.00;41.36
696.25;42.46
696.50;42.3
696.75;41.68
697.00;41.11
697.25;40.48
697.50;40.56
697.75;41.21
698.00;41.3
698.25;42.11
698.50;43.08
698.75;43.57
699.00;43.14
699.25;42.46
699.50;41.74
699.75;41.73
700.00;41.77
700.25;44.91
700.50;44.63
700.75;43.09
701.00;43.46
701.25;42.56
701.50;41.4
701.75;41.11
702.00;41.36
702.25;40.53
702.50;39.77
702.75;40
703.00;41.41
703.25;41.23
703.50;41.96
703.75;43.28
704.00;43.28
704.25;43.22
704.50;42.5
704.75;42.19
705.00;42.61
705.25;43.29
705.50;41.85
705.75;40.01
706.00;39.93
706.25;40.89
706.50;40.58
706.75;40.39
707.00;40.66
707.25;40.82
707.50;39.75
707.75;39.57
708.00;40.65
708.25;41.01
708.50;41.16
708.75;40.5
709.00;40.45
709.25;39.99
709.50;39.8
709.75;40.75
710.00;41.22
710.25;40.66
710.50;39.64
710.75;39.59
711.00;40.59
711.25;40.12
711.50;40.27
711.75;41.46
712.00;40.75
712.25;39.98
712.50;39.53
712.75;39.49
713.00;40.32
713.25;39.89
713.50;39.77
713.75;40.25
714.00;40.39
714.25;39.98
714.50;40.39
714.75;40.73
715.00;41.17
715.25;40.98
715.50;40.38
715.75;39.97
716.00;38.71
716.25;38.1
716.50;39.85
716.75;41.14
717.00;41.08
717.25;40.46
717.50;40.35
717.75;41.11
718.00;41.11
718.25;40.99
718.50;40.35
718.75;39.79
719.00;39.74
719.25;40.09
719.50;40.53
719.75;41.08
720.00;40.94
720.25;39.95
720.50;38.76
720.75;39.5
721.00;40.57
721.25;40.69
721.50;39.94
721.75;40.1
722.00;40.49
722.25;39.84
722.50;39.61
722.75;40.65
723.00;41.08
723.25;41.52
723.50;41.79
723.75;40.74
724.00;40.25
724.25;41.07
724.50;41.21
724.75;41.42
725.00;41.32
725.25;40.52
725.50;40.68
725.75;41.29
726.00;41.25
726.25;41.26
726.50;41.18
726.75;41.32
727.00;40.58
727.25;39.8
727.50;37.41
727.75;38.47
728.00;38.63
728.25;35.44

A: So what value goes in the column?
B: 1.00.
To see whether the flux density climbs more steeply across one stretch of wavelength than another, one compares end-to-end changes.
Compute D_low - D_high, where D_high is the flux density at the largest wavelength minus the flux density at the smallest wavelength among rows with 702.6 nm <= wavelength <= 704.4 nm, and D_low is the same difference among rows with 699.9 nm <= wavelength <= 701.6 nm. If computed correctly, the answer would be -3.6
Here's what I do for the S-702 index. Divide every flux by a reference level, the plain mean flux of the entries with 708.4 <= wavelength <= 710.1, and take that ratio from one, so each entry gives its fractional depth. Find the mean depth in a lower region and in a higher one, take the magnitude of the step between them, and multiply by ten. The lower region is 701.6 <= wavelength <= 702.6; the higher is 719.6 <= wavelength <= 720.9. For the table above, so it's 0.16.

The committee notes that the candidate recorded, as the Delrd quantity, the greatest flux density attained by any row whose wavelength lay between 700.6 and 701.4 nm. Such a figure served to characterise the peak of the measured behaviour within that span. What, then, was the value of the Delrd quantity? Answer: 43.46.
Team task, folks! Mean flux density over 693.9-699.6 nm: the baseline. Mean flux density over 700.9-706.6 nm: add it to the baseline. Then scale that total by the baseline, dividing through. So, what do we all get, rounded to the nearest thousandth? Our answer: 2.000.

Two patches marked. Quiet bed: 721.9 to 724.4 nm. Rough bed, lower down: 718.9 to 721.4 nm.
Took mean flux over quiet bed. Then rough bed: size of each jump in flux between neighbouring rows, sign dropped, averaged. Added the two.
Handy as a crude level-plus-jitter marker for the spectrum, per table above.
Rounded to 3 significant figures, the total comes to 41.3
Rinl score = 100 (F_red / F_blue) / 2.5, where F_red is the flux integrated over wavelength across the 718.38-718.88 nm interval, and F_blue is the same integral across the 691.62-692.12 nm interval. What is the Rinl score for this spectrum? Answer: 39.0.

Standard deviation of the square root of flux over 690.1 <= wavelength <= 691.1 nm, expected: 0.02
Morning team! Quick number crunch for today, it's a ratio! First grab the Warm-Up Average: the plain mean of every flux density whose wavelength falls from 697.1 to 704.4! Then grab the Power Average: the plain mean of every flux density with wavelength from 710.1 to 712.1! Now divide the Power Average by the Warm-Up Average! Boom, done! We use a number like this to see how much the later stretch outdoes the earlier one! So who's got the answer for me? 0.960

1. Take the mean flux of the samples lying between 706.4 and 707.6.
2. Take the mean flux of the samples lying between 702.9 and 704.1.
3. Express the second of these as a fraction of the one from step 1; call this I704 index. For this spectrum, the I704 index 1.04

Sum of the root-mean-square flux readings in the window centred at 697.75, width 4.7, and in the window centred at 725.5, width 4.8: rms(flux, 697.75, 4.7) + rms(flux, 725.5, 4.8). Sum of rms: 82.5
